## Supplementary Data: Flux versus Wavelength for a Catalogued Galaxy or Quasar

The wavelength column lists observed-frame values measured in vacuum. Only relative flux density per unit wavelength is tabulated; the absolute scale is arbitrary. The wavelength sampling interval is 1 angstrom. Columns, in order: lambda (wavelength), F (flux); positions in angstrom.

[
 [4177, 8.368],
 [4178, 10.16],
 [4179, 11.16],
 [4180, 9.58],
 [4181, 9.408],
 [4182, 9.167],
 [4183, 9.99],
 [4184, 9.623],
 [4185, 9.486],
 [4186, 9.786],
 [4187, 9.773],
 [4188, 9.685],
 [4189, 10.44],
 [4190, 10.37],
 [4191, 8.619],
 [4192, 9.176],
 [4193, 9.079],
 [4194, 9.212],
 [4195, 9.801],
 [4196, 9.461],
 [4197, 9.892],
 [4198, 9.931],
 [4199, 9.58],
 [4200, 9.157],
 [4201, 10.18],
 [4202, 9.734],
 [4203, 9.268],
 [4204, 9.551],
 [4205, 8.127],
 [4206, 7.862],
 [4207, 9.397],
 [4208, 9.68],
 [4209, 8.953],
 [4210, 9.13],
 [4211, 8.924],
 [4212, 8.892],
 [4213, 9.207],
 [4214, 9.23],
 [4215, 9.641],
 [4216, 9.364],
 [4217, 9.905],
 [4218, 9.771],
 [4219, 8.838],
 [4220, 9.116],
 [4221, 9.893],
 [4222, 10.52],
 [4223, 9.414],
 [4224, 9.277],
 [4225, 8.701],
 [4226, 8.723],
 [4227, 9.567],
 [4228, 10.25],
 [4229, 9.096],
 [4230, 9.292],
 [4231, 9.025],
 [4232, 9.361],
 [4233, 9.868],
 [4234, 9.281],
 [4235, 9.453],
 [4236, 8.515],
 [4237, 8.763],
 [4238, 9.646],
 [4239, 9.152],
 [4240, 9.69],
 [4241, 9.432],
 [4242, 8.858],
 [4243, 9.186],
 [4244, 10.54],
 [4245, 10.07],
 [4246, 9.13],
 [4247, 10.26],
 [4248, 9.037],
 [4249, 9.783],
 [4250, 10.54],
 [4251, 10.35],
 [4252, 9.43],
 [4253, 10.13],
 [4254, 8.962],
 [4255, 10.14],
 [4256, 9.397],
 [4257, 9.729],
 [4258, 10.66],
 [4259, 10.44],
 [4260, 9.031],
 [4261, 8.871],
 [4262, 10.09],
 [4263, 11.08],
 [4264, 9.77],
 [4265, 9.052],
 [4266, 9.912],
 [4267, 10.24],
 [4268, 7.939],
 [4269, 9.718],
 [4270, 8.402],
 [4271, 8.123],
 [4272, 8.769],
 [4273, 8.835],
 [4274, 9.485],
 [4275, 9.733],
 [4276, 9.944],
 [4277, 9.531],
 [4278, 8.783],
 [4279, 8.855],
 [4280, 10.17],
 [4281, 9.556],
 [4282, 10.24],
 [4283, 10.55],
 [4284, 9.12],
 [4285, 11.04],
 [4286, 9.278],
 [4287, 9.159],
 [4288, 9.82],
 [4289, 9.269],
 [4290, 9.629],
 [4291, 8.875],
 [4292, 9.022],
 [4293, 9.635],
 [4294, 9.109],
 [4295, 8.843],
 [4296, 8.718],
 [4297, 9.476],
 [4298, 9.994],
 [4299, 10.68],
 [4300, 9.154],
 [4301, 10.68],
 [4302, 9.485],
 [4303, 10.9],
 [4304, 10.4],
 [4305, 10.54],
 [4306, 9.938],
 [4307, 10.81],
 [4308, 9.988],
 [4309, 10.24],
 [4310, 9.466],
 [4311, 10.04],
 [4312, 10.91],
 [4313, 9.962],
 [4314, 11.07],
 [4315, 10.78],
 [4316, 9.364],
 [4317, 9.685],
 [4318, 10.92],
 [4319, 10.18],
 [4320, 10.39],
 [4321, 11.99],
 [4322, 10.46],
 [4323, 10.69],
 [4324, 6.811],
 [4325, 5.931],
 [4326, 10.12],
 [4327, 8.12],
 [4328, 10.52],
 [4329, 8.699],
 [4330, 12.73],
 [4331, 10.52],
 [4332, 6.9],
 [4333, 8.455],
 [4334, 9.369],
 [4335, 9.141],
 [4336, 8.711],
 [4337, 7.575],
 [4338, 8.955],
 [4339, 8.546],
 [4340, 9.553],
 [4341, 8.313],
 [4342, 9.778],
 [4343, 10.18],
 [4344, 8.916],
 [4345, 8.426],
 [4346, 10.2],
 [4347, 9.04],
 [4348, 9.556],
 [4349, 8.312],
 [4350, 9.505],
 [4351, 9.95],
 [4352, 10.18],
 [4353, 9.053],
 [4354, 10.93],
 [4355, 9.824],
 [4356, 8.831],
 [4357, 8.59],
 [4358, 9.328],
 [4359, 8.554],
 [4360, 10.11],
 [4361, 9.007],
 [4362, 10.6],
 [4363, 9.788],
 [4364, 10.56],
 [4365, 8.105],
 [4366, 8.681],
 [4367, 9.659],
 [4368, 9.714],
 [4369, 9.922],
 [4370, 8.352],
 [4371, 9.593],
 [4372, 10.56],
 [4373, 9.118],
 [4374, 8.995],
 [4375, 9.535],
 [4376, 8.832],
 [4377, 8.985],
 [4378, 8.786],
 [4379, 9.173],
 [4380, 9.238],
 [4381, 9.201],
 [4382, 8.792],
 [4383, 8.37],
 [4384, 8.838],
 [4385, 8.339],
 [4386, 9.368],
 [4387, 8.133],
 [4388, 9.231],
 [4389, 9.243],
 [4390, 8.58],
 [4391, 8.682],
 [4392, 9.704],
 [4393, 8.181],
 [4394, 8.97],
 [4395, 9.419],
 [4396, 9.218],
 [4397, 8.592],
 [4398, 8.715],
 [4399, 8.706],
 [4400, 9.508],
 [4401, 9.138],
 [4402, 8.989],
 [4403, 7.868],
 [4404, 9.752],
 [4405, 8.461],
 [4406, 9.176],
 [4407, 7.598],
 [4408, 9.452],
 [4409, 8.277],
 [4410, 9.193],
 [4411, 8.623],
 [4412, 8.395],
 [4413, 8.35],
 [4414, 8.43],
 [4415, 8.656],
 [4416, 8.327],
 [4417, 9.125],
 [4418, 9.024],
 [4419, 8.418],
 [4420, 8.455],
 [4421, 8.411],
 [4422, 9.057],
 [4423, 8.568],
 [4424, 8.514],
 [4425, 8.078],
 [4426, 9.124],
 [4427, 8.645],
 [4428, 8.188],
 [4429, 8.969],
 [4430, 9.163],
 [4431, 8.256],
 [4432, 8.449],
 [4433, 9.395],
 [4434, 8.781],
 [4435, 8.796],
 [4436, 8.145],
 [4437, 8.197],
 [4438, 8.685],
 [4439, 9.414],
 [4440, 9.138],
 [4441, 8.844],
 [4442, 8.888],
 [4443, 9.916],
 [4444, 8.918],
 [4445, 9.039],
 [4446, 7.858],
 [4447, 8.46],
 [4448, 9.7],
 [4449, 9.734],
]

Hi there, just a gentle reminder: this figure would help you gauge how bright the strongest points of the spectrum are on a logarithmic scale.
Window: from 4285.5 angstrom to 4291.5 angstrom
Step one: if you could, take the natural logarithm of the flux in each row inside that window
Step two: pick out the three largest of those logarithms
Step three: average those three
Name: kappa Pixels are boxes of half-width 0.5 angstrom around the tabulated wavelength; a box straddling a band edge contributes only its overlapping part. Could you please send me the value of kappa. 2.26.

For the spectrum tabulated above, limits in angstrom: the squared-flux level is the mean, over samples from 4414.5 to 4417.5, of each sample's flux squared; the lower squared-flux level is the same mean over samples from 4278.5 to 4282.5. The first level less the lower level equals -19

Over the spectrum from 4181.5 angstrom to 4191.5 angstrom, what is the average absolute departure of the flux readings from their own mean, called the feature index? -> 0.38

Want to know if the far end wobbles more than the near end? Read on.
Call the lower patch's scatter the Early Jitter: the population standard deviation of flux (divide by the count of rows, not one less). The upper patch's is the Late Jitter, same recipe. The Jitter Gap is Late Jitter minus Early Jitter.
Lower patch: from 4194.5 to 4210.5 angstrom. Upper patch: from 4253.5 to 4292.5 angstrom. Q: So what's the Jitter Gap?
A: 0.1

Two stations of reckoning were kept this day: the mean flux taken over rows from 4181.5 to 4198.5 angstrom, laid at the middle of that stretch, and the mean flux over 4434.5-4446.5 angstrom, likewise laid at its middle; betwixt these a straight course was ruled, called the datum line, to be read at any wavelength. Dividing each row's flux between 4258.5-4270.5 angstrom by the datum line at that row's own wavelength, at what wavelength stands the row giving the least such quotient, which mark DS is 4268 angstrom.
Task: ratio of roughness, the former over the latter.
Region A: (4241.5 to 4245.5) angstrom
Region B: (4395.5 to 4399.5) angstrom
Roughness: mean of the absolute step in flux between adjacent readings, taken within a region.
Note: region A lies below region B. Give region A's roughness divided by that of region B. 2.8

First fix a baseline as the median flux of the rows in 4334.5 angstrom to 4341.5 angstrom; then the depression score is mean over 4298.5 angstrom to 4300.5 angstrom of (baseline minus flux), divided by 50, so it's -0.0241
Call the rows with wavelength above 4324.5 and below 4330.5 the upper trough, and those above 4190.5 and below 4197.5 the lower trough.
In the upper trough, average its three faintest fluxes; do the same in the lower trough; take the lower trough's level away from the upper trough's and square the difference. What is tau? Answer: 1.89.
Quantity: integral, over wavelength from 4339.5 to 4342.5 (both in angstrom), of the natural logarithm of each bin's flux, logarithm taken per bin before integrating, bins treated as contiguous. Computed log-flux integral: 6.65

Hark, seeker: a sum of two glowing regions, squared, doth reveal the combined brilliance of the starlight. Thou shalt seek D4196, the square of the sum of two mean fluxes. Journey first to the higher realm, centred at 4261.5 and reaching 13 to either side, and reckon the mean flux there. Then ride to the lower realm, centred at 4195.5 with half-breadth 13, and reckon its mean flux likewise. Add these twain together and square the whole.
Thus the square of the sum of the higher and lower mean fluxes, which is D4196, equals 364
